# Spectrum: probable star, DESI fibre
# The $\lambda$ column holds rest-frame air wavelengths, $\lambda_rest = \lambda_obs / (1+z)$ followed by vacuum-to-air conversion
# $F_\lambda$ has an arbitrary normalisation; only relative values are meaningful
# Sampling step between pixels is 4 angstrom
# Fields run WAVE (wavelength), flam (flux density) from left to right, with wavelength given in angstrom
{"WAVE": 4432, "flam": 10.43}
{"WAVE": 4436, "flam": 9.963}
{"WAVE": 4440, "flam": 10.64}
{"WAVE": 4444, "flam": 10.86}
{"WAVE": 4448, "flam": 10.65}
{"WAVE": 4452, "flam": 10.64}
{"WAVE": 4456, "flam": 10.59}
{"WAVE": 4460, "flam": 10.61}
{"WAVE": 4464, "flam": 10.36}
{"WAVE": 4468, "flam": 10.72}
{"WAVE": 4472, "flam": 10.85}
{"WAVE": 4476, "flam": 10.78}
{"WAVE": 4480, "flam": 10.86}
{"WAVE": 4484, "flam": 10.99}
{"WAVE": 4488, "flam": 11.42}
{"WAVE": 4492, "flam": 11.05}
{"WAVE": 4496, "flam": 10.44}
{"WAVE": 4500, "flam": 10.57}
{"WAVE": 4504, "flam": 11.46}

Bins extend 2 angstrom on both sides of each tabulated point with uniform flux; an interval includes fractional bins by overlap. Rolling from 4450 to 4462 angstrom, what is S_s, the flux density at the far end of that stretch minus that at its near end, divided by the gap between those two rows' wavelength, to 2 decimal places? 0.00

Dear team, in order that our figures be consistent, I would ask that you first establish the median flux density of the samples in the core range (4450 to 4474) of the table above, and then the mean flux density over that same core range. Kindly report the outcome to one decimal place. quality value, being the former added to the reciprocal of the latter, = 10.7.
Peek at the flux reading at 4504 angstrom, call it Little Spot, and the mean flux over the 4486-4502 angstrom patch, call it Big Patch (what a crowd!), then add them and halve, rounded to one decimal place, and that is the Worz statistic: 11.2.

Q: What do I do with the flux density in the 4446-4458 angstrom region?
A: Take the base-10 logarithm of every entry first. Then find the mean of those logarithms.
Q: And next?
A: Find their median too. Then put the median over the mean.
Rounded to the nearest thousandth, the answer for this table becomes 1.001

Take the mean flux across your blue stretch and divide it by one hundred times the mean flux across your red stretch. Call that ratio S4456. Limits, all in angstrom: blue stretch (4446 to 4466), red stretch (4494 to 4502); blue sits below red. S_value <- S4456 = 0.0101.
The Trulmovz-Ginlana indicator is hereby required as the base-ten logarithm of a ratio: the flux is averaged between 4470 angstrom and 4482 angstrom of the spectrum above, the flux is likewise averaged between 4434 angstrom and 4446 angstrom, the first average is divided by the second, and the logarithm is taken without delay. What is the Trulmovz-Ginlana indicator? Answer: 0.014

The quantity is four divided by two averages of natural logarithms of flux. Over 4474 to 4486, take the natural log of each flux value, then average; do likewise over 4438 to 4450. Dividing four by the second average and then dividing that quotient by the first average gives 0.7067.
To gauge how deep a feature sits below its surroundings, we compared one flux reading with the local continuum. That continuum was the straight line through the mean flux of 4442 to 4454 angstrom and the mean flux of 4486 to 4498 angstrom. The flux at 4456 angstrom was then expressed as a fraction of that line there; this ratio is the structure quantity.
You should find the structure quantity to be 0.98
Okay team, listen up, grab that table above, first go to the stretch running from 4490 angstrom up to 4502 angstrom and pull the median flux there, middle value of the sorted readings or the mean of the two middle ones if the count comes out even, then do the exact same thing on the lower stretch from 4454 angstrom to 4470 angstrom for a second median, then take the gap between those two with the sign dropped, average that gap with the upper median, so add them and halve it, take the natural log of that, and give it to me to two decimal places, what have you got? 1.67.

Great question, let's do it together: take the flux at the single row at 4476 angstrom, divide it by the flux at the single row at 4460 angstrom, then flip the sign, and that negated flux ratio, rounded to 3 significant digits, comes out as -1.02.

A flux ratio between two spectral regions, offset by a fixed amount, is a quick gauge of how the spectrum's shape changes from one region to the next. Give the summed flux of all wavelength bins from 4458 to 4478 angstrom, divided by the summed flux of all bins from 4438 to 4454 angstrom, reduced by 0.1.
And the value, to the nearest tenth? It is 1.1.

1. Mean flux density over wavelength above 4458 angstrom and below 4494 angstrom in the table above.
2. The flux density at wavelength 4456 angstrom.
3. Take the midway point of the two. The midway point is 10.7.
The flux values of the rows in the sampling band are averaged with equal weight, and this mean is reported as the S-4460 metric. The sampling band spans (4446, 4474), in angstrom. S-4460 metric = 10.6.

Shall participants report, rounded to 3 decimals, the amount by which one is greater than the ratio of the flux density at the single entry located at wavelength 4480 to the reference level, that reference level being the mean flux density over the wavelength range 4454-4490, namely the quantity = -0.006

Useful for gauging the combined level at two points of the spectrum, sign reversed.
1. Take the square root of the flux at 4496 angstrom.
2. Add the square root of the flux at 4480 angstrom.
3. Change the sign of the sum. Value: -6.53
